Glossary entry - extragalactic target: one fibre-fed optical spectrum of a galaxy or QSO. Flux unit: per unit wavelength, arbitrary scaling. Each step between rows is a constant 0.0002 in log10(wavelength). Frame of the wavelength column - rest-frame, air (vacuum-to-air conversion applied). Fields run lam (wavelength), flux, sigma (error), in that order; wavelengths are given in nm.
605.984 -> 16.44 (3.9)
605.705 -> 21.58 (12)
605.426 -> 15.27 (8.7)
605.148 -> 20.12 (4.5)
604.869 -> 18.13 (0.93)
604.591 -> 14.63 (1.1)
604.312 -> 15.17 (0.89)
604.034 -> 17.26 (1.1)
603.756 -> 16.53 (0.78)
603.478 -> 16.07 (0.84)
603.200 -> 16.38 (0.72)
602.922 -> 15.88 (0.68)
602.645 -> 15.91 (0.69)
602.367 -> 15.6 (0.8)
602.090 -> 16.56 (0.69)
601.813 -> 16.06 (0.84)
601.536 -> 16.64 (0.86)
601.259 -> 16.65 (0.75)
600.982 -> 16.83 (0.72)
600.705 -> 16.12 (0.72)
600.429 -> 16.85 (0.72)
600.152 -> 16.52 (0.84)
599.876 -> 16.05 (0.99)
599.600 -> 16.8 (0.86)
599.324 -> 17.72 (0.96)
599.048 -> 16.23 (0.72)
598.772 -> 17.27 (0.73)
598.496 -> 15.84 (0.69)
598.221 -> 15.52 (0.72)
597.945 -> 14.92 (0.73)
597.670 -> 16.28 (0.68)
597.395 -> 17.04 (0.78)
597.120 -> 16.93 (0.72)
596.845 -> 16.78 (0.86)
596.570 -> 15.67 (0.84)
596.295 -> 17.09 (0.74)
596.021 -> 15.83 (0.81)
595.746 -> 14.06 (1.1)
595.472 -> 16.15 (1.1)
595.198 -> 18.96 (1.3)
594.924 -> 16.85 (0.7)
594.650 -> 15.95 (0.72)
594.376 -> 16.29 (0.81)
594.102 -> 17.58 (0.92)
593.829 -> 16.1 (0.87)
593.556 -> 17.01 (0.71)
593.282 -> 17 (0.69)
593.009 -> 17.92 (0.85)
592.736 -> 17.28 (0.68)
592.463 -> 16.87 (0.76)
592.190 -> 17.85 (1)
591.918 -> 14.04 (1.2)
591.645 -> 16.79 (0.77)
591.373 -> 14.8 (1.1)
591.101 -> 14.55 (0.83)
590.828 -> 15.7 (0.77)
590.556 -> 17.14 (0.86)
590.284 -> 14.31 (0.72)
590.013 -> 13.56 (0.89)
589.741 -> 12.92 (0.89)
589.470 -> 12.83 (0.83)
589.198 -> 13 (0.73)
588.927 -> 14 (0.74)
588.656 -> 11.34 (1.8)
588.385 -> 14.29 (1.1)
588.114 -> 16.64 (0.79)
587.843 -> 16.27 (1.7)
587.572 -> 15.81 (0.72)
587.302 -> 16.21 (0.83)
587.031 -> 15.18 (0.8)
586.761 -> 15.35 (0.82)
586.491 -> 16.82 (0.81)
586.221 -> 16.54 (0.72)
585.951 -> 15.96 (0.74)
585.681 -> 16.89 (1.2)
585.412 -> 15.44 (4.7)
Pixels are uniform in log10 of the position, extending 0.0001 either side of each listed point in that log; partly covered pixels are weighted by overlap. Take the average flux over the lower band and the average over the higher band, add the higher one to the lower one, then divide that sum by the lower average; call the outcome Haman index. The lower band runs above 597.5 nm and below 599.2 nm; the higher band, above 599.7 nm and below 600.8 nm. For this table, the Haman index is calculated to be 2.02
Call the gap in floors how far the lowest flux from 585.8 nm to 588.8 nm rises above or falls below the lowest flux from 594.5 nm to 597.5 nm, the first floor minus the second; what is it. -2.7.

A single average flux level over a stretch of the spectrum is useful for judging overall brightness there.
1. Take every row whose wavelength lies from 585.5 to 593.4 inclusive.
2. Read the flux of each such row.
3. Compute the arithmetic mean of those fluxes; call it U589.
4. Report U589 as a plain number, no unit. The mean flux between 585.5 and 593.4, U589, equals 15.4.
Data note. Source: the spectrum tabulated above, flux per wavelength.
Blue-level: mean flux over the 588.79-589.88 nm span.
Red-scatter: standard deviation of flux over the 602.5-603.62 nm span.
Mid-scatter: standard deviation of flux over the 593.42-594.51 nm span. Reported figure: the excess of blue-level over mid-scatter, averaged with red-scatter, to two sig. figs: 6.4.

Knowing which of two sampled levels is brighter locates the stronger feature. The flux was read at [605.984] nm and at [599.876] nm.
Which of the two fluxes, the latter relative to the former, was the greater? 16.4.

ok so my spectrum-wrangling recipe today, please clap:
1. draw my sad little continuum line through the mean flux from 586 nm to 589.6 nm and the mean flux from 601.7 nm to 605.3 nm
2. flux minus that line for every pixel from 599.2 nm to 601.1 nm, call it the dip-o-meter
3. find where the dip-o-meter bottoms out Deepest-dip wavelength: 600.705 nm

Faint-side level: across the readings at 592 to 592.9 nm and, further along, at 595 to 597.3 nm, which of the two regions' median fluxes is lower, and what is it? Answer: 16.5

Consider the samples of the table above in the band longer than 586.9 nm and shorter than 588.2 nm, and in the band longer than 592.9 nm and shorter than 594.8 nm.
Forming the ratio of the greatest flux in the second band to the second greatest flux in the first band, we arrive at 1.10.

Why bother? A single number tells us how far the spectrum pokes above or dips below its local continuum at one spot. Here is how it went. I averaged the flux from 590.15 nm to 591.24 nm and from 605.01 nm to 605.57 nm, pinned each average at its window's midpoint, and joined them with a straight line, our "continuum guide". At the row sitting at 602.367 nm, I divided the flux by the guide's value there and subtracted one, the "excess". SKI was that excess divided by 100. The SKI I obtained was -0.0010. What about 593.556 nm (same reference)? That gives 0.0007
